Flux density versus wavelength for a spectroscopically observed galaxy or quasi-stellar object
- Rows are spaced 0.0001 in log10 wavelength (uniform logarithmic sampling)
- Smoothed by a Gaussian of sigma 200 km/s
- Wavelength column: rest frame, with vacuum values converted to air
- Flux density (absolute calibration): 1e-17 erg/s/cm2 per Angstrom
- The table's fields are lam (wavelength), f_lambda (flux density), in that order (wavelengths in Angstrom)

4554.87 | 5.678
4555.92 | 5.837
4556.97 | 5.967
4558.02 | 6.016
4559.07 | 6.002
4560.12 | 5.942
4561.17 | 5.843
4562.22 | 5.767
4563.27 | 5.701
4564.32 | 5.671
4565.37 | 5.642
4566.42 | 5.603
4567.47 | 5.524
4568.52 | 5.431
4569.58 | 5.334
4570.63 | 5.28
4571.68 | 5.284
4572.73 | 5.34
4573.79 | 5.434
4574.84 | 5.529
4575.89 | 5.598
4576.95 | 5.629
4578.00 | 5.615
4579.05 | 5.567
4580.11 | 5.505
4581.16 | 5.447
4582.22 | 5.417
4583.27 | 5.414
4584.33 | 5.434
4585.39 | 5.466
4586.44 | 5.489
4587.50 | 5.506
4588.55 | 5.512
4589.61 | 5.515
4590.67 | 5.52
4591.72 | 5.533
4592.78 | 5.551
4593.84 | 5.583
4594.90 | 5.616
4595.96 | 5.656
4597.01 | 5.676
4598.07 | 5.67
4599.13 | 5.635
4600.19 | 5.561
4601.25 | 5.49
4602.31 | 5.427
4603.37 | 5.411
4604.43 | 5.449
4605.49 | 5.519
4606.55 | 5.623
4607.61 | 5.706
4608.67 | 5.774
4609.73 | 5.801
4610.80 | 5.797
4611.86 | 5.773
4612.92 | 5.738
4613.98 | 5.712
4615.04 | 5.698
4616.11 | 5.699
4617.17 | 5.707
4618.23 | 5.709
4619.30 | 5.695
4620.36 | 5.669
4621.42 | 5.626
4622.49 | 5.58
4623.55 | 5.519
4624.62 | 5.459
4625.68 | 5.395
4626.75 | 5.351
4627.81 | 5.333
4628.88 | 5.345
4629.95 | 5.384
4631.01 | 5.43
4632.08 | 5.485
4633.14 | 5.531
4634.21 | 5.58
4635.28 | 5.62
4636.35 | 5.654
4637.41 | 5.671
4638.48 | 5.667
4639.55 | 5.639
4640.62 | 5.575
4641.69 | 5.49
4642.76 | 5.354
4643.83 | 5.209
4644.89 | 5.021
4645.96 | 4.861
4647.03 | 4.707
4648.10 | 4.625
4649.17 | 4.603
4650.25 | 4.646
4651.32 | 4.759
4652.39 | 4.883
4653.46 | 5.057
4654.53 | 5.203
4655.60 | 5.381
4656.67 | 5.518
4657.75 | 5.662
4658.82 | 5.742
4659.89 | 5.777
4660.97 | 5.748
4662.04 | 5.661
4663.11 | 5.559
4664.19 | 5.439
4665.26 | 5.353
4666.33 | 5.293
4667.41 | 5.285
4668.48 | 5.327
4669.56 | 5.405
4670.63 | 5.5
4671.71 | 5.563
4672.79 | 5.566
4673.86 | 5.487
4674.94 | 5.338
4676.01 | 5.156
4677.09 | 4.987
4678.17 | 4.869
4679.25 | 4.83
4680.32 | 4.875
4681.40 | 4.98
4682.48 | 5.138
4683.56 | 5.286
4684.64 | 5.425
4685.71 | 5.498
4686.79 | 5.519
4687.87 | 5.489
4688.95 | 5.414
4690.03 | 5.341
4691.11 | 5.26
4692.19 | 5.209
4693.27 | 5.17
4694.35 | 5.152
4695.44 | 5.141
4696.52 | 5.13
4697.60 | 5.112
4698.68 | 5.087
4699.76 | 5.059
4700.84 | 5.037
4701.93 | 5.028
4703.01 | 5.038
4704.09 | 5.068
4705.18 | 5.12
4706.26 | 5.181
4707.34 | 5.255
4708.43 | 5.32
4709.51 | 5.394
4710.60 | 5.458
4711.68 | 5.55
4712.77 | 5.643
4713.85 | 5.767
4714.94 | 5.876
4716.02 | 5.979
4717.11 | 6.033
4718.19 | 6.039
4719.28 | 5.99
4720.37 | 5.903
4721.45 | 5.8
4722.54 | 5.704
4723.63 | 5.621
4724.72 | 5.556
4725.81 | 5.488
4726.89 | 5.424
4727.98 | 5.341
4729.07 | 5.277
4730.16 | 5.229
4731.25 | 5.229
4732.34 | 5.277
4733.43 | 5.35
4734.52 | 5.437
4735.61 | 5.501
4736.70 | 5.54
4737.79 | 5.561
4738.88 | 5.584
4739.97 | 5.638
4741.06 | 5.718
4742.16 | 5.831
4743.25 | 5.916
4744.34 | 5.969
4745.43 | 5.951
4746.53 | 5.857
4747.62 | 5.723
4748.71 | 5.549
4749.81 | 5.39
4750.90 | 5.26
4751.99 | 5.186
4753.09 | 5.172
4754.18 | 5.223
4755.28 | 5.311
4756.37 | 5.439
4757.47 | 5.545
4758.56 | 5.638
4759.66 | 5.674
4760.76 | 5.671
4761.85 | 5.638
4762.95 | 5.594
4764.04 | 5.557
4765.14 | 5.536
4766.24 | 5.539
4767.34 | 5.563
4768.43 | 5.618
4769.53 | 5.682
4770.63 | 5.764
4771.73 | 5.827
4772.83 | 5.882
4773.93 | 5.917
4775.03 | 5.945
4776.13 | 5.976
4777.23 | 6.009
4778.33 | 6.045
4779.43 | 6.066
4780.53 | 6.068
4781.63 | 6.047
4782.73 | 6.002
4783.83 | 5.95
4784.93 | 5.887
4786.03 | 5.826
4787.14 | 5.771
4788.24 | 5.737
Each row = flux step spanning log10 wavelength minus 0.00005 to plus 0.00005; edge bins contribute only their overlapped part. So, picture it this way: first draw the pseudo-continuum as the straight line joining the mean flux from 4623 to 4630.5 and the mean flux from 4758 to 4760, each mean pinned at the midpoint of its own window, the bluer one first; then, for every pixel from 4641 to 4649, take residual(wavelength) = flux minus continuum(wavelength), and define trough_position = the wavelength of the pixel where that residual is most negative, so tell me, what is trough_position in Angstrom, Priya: 4648.10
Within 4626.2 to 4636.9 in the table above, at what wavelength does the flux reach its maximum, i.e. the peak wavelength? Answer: 4636.35 Angstrom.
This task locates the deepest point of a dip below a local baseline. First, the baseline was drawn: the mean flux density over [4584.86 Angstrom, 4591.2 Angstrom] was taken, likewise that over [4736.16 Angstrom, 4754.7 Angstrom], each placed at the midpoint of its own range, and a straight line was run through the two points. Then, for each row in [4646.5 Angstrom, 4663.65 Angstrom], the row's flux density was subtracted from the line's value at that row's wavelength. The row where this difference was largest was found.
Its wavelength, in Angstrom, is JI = 4649.17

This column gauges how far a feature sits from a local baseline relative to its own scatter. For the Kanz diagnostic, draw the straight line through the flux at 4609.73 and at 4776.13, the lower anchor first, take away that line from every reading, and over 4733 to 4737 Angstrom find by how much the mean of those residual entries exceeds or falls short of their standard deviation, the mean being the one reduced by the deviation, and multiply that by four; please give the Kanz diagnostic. -2.2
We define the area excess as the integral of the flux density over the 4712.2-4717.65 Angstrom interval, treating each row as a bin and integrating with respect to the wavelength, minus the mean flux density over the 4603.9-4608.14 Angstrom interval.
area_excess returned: 26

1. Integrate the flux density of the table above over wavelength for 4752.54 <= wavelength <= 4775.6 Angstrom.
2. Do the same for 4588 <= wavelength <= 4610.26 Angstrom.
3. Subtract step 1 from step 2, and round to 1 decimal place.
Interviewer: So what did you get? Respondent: -5.0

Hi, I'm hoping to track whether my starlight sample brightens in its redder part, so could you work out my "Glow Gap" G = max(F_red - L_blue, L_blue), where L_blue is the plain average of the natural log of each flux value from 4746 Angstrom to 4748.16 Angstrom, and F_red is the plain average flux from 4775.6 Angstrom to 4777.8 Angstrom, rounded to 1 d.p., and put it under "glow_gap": 4.2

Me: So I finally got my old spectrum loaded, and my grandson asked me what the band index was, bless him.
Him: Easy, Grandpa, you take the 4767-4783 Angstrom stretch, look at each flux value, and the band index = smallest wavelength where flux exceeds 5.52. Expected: 4767.34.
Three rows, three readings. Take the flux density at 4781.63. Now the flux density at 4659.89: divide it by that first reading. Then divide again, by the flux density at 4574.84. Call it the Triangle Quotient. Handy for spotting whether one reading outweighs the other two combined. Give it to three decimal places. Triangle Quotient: 0.173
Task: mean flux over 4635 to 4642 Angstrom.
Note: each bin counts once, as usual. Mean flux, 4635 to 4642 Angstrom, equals 5.62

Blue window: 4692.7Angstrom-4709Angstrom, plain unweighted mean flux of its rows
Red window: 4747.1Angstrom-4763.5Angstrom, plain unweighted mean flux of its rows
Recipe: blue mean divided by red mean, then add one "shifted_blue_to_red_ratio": 1.94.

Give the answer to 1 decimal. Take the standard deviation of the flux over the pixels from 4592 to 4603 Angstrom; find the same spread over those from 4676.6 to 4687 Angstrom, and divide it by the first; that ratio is 3.3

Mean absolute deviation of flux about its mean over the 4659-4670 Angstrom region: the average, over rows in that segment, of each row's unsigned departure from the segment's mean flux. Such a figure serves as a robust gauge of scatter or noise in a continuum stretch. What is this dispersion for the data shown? 0.16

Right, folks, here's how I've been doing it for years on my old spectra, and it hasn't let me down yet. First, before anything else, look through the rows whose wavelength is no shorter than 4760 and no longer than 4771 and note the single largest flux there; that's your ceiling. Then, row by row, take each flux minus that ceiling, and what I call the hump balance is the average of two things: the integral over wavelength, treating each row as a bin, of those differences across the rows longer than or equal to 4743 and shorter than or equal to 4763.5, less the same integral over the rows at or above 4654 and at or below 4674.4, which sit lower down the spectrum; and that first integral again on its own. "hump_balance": -1.5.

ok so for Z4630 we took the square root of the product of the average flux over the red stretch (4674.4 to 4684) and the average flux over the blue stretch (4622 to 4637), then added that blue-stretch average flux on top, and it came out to 10.74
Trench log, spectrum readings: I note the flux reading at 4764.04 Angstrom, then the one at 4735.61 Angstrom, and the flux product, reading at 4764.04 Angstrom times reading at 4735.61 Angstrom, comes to 30.6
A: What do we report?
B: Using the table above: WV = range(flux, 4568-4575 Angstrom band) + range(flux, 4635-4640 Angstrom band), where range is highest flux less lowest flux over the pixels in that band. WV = 0.3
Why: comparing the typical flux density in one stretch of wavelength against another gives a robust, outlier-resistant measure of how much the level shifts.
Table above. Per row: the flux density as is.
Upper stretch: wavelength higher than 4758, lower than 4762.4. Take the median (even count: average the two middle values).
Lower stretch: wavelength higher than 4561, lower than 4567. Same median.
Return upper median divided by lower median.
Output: 0.99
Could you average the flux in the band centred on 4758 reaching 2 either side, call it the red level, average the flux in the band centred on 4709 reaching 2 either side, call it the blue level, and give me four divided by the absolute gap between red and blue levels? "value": 18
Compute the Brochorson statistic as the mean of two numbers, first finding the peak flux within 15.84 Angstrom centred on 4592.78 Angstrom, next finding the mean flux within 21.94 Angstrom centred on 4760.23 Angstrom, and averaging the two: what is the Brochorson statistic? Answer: 5.59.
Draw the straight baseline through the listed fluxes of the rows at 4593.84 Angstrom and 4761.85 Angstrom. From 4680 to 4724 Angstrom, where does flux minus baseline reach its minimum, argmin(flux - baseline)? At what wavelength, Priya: 4680.32 Angstrom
